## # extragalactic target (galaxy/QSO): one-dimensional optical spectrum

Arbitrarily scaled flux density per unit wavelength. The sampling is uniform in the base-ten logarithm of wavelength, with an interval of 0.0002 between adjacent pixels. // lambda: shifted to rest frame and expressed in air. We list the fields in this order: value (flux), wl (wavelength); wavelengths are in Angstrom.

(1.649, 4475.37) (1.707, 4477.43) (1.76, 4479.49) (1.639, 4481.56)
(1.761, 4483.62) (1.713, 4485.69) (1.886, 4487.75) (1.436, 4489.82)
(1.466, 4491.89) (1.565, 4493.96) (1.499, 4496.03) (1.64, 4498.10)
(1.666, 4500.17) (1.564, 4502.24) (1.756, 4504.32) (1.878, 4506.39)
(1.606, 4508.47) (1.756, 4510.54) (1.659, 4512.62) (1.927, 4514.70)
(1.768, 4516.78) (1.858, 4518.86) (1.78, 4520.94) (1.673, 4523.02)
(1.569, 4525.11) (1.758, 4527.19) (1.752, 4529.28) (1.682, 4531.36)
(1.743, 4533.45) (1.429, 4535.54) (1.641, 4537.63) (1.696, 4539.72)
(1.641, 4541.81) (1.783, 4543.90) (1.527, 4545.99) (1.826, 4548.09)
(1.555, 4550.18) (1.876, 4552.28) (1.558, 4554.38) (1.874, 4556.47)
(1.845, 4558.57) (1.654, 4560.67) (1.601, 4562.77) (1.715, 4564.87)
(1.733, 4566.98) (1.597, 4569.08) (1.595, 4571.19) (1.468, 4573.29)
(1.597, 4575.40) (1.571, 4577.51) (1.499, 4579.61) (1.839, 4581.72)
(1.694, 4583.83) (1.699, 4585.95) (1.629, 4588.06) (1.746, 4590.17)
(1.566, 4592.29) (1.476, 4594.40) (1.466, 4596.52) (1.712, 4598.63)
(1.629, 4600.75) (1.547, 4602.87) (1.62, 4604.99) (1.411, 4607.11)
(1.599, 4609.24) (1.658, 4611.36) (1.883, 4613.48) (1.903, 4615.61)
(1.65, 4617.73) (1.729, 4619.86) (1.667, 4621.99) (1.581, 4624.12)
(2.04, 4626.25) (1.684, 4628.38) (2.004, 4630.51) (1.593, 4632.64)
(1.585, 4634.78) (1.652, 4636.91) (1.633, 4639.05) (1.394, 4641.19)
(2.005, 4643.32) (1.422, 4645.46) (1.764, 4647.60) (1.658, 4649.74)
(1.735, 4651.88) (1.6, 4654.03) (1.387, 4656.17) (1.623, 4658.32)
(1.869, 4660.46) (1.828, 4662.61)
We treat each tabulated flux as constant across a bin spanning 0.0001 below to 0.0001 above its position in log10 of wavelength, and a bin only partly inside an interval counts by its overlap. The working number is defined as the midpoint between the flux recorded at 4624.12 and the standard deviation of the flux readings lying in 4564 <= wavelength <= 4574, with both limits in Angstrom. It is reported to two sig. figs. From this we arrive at 0.84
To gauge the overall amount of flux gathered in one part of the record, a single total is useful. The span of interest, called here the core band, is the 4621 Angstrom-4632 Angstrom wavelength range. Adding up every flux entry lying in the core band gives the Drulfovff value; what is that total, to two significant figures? 9.0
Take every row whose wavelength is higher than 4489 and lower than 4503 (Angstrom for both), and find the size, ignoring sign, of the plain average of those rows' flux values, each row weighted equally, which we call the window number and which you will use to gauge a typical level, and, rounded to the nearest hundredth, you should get 1.55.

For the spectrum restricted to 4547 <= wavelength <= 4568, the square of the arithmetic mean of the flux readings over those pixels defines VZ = 2.97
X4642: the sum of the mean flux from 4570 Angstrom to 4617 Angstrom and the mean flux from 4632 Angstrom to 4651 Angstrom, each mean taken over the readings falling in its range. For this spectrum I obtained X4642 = 3.26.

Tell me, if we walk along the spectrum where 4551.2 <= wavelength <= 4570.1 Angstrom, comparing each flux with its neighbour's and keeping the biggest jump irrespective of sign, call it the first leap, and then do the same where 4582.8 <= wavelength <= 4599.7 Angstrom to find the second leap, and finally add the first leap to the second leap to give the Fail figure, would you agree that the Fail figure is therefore 0.56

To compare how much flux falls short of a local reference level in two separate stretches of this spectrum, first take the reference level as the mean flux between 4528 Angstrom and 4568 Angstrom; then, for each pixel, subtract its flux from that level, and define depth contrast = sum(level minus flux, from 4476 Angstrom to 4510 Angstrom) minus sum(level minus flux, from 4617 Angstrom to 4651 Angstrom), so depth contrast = 0.5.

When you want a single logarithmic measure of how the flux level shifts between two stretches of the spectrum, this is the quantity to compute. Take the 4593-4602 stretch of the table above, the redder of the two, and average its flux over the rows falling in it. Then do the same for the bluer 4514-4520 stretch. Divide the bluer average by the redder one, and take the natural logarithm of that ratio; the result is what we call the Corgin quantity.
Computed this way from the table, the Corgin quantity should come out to 0.16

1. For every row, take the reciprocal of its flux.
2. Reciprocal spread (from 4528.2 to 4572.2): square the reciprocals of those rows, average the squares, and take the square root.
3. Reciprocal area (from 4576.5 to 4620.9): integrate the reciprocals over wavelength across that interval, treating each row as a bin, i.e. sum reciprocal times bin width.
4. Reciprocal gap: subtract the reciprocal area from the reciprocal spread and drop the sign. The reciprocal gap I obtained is 26.6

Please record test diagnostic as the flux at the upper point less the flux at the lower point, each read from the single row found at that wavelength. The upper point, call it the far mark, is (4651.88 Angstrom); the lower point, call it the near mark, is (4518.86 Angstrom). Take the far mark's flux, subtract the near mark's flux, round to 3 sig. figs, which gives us -0.123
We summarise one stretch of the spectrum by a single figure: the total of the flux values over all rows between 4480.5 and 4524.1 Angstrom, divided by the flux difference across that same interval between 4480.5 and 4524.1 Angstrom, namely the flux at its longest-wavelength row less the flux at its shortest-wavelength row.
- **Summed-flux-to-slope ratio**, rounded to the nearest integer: 1044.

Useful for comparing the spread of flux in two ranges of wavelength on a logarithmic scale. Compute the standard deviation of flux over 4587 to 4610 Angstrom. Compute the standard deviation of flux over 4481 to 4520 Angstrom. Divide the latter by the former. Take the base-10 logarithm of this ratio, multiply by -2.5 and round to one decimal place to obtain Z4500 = -0.4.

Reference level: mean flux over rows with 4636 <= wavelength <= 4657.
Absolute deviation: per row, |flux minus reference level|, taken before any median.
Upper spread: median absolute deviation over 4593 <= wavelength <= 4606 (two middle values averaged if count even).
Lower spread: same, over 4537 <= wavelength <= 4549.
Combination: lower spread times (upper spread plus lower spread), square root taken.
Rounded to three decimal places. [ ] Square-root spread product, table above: 0.119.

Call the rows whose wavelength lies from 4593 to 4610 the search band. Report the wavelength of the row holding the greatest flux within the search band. 4598.63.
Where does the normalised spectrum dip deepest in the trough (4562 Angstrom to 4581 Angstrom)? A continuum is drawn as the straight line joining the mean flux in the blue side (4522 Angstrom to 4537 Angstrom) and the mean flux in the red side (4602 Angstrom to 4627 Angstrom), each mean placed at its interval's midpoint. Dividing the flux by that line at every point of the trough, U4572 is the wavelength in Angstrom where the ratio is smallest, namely 4573.29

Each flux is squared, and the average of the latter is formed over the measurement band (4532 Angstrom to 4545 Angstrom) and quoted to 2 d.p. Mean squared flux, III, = 2.75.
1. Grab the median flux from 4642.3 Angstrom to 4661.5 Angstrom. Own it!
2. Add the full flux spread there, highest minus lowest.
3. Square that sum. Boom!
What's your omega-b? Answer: 5.2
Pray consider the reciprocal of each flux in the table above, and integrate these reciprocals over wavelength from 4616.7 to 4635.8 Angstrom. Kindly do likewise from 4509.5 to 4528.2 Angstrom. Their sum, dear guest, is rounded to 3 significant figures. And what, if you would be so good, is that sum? 21.9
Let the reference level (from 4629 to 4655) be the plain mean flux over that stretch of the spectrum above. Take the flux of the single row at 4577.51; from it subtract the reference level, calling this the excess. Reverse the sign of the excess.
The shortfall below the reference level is 0.10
